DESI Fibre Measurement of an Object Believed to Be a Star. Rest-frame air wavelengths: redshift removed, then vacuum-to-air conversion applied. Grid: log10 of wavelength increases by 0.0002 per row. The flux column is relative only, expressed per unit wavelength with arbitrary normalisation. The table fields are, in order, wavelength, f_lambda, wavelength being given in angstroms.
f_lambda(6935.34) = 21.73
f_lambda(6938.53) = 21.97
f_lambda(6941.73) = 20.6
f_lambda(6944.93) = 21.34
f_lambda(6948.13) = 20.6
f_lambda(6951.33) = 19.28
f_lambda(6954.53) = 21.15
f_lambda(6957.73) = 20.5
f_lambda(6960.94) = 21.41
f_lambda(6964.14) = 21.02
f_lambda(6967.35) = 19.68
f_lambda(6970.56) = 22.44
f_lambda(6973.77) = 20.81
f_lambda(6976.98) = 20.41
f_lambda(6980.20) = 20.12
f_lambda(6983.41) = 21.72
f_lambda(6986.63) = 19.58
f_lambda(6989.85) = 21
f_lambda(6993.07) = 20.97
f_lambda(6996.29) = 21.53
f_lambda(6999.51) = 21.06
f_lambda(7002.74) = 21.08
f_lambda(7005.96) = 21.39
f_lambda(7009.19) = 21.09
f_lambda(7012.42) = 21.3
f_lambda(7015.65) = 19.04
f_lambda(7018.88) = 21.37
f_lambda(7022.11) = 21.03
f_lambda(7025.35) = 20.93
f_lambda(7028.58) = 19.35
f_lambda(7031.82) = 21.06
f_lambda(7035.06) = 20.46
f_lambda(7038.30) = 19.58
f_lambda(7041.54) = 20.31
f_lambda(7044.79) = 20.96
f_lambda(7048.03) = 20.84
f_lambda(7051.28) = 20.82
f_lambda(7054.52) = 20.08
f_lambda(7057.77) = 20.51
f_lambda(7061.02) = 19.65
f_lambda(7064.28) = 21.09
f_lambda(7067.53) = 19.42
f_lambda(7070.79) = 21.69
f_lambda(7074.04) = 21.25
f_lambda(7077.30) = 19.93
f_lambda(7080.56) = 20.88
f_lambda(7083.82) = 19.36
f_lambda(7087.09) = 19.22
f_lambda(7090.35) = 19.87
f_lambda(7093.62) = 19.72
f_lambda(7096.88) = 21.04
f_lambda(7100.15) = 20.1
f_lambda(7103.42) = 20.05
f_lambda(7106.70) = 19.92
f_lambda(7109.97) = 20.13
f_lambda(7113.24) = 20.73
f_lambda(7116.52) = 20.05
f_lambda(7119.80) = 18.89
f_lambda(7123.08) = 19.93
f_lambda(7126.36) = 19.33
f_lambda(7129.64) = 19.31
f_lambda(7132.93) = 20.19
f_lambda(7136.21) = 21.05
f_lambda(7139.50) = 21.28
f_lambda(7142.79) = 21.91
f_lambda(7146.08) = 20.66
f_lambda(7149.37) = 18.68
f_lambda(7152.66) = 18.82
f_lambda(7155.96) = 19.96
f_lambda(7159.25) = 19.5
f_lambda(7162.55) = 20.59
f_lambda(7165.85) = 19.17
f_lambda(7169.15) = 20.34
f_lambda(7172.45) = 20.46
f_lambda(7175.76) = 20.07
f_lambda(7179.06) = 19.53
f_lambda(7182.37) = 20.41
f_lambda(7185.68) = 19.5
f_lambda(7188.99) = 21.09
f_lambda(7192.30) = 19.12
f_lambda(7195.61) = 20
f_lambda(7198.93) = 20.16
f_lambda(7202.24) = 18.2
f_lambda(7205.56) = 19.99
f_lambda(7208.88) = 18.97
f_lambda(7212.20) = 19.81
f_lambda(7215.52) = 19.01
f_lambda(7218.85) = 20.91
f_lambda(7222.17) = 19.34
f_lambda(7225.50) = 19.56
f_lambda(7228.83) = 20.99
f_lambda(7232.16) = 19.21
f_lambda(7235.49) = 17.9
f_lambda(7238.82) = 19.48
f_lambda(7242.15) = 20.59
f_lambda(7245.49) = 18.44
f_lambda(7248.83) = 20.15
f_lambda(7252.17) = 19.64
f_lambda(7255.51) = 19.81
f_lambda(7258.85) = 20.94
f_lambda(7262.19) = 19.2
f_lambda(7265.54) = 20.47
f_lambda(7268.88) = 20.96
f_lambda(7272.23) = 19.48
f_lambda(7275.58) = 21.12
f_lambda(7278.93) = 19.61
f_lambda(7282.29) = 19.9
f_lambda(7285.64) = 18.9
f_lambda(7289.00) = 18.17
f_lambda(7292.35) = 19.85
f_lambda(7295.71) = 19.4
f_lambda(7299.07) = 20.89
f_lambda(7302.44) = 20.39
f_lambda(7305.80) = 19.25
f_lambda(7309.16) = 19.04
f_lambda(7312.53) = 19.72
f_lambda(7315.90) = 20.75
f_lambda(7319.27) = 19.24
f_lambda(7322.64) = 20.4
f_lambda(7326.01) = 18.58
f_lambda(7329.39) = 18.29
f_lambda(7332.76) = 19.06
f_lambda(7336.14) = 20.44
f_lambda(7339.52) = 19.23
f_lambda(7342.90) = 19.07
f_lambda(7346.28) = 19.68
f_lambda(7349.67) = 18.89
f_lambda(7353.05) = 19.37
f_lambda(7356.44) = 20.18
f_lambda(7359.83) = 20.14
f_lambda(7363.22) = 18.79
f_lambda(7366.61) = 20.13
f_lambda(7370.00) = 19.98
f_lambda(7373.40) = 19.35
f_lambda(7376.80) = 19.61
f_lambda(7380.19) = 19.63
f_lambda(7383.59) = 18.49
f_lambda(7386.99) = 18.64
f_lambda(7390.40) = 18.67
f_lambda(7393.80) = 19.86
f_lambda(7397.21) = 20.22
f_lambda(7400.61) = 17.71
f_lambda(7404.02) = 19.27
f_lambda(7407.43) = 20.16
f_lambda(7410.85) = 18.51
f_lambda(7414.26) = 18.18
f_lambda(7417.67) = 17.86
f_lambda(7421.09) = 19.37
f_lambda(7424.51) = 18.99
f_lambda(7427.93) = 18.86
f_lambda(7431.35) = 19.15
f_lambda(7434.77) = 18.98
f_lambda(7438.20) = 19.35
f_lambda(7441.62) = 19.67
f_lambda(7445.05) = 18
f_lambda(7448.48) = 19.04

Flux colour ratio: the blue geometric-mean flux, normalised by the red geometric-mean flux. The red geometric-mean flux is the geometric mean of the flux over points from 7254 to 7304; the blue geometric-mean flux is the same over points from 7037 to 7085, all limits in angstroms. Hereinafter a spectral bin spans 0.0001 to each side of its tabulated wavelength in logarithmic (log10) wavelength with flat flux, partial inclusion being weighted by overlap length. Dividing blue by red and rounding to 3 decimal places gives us 1.025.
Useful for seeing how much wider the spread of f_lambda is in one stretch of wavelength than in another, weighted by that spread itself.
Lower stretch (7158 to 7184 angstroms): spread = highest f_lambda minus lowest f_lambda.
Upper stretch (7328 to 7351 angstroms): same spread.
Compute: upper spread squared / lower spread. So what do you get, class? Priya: 3.3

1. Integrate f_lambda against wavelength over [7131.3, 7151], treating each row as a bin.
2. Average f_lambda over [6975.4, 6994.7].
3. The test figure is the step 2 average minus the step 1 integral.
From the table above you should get -386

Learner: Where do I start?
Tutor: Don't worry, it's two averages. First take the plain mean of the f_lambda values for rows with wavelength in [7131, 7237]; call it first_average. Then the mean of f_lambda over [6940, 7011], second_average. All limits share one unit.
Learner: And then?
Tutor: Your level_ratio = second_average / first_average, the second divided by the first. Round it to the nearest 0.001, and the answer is 1.049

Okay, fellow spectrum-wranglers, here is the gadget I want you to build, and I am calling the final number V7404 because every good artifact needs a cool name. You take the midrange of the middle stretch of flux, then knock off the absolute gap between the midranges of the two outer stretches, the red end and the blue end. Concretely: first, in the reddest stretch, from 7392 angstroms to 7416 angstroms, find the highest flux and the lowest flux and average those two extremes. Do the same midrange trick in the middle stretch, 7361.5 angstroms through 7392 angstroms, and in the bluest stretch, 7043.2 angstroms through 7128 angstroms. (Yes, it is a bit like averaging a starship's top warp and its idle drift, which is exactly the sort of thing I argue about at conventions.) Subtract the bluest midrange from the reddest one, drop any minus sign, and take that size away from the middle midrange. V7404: 18.0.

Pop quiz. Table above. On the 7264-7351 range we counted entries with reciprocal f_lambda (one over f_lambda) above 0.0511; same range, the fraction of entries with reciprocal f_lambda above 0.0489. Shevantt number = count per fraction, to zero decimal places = 16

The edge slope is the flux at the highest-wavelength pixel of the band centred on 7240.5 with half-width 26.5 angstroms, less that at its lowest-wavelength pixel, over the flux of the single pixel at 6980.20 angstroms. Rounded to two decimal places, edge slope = 0.07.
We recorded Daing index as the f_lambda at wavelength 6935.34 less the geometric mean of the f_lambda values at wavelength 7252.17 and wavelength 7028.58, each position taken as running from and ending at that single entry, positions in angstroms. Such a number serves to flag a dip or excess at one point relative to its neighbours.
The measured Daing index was 2.2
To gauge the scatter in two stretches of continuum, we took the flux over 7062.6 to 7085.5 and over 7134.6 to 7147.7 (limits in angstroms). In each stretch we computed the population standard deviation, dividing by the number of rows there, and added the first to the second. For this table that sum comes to 1.32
